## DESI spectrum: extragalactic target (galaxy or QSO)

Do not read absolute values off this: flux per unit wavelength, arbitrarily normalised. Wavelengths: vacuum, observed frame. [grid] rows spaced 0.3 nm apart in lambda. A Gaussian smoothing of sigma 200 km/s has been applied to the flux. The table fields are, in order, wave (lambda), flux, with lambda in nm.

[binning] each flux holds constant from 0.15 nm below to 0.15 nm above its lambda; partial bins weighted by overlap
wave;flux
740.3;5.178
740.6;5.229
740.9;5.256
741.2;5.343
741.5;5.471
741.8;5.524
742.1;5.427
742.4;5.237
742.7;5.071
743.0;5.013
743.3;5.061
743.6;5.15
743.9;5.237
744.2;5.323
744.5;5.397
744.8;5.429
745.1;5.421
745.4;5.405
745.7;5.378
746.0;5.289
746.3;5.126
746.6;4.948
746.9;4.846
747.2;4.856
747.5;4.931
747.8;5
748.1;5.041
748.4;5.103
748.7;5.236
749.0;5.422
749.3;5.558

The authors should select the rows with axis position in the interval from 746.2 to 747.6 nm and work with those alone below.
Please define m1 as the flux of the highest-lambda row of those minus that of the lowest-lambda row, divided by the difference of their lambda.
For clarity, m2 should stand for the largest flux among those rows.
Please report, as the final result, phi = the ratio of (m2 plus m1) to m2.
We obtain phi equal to 0.97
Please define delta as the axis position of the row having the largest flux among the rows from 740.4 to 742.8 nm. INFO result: 741.8 nm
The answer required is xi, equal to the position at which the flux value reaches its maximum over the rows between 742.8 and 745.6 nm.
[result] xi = 744.8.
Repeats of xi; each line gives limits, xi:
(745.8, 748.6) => 746.0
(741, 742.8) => 741.8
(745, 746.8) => 745.1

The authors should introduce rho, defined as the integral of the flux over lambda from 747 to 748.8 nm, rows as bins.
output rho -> 9.0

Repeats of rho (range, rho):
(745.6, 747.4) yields 9.1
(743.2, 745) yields 9.5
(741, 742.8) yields 9.6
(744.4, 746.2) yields 9.7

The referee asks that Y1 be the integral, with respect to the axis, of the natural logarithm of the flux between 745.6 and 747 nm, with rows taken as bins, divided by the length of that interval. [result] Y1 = 1.63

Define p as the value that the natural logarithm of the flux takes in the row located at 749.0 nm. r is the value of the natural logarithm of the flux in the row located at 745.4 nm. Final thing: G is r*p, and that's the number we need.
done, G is 2.852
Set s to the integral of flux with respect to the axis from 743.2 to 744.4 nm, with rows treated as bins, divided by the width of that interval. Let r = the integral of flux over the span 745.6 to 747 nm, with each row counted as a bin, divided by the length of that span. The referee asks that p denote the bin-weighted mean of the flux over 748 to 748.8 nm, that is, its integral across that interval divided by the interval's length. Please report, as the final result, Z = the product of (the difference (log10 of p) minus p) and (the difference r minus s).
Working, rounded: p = 5.13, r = 5.12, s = 5.21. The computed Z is 0.4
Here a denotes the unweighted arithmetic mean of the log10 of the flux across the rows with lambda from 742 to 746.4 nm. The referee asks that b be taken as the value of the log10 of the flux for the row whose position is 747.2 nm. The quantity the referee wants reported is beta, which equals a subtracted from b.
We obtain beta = -0.035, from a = 0.721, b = 0.686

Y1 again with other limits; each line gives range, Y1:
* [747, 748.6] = 1.61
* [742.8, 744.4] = 1.64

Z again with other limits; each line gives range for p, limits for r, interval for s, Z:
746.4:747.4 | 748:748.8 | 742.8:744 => -0.1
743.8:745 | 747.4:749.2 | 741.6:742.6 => 1.1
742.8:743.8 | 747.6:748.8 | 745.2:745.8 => 1.4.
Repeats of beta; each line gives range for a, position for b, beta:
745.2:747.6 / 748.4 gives 0.001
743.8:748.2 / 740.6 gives 0.005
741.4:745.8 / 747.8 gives -0.025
